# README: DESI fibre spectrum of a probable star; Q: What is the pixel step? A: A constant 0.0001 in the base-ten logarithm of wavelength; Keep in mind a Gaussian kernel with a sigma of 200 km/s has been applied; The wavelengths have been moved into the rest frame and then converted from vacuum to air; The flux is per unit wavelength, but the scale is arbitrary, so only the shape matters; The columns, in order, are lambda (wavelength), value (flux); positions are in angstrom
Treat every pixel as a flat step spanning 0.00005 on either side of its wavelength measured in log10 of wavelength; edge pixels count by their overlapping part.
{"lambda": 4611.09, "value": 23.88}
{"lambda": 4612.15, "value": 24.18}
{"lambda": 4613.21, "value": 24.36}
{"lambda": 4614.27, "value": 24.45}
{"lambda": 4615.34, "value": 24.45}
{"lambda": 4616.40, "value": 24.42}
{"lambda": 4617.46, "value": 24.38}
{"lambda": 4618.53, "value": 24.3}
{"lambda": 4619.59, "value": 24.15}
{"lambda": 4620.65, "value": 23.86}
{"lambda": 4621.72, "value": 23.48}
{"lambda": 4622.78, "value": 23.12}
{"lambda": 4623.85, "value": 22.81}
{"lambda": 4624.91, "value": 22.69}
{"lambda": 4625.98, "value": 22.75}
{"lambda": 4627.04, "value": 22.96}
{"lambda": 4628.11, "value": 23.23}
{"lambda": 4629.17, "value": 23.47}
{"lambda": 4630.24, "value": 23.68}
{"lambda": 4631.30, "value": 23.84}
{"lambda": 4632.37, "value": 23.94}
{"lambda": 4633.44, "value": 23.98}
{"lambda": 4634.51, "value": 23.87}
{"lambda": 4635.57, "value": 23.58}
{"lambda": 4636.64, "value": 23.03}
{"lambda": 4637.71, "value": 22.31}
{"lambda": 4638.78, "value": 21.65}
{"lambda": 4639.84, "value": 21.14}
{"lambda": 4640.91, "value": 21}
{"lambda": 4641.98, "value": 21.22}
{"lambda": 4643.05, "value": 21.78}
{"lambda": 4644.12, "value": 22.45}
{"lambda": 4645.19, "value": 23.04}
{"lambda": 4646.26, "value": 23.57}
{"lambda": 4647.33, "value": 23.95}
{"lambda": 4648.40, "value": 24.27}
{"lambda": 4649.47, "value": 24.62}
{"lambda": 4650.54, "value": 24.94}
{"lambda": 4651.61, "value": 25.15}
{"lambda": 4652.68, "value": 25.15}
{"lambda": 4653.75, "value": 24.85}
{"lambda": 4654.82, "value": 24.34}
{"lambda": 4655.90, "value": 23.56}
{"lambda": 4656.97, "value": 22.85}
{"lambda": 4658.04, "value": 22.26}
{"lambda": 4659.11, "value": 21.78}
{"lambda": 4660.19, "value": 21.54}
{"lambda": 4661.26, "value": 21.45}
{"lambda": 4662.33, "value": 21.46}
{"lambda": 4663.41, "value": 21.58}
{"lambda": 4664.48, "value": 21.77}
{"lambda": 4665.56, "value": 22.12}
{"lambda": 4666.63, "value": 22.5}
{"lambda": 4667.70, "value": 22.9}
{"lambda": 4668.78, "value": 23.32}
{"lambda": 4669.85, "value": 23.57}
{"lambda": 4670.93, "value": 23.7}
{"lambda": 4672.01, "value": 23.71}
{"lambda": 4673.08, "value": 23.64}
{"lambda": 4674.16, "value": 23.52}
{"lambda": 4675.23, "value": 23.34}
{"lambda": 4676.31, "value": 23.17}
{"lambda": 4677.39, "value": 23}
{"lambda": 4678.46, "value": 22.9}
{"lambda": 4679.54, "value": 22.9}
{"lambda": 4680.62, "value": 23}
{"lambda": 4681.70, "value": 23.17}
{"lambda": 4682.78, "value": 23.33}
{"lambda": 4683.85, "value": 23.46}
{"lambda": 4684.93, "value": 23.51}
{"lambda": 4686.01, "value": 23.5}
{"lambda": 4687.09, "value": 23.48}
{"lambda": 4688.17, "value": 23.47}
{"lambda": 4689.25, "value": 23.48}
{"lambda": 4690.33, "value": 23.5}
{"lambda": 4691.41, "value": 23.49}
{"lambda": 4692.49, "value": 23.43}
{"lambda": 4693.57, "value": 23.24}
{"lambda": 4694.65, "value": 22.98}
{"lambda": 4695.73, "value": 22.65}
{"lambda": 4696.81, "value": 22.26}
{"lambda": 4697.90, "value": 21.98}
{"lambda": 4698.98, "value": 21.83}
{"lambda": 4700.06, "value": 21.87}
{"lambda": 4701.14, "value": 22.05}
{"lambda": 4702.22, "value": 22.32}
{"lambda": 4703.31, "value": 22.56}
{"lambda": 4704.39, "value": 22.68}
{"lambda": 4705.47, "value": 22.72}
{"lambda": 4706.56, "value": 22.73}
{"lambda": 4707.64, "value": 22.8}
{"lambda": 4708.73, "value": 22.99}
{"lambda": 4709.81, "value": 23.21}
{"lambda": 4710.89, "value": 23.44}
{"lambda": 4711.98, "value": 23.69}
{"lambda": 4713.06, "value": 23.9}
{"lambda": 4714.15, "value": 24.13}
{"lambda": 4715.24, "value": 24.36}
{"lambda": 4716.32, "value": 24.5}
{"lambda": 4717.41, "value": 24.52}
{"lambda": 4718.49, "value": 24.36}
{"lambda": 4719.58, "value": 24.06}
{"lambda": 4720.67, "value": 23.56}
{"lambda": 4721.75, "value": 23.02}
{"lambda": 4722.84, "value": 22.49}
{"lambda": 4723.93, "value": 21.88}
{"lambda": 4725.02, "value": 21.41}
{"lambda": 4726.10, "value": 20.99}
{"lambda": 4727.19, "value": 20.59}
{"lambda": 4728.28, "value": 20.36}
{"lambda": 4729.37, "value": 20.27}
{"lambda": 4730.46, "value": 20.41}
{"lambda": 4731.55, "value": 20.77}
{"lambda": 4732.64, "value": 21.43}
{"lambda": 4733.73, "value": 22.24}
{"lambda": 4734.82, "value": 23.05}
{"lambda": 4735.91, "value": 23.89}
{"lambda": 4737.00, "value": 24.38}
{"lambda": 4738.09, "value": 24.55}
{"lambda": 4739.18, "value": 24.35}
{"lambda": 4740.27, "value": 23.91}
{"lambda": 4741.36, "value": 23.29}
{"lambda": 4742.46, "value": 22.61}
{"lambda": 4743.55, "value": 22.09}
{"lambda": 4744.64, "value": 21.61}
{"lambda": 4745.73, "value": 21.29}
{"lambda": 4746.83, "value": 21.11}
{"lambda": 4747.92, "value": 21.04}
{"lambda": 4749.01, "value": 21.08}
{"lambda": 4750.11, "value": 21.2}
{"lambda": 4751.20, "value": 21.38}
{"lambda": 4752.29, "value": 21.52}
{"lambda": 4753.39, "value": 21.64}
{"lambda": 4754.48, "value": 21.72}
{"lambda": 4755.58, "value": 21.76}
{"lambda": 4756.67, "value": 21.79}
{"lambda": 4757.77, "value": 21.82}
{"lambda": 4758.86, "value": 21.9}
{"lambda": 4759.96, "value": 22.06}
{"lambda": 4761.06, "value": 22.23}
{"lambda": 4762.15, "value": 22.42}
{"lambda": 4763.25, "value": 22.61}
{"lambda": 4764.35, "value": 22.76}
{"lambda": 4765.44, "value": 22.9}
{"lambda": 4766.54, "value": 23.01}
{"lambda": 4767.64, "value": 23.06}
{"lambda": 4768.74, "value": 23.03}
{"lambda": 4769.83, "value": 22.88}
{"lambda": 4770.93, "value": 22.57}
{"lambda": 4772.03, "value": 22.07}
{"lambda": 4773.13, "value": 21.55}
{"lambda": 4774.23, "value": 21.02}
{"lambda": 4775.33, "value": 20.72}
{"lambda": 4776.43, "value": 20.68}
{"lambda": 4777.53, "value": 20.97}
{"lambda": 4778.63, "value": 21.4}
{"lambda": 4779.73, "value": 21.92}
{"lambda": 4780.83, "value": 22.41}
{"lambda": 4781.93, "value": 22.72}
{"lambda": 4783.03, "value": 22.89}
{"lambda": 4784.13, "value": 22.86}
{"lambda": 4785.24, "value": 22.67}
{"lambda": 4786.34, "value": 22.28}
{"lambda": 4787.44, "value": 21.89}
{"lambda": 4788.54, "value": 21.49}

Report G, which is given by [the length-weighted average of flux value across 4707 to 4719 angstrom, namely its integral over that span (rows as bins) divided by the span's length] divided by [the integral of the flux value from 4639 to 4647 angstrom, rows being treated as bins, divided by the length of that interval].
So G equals 1.08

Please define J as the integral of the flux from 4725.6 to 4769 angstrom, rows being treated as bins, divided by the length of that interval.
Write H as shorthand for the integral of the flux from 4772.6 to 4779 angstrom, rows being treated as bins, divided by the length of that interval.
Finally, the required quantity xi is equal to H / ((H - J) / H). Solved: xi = -420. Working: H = 21.0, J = 22.1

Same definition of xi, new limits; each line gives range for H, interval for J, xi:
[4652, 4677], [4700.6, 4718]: -1623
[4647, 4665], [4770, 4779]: 294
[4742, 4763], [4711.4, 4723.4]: -220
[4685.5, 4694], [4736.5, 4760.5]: 434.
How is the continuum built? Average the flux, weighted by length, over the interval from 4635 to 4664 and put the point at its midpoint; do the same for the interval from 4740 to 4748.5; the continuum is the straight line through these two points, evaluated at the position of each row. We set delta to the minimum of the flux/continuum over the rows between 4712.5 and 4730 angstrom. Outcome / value 0.91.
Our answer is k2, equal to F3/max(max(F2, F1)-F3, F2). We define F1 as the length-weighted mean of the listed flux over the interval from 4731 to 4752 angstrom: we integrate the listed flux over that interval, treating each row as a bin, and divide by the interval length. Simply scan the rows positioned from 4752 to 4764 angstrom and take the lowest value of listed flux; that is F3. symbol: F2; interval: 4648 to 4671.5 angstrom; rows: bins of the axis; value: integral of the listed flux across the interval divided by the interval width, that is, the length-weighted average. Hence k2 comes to 0.93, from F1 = 22.4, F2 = 23.2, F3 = 21.52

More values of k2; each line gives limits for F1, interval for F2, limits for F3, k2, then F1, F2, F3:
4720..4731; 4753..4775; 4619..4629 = 1.02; 21.5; 22.2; 22.69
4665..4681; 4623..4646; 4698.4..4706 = 0.96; 23.2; 22.8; 21.83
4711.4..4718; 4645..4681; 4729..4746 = 0.87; 24.2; 23.2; 20.27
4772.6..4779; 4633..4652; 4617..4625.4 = 0.98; 21.0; 23.1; 22.69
